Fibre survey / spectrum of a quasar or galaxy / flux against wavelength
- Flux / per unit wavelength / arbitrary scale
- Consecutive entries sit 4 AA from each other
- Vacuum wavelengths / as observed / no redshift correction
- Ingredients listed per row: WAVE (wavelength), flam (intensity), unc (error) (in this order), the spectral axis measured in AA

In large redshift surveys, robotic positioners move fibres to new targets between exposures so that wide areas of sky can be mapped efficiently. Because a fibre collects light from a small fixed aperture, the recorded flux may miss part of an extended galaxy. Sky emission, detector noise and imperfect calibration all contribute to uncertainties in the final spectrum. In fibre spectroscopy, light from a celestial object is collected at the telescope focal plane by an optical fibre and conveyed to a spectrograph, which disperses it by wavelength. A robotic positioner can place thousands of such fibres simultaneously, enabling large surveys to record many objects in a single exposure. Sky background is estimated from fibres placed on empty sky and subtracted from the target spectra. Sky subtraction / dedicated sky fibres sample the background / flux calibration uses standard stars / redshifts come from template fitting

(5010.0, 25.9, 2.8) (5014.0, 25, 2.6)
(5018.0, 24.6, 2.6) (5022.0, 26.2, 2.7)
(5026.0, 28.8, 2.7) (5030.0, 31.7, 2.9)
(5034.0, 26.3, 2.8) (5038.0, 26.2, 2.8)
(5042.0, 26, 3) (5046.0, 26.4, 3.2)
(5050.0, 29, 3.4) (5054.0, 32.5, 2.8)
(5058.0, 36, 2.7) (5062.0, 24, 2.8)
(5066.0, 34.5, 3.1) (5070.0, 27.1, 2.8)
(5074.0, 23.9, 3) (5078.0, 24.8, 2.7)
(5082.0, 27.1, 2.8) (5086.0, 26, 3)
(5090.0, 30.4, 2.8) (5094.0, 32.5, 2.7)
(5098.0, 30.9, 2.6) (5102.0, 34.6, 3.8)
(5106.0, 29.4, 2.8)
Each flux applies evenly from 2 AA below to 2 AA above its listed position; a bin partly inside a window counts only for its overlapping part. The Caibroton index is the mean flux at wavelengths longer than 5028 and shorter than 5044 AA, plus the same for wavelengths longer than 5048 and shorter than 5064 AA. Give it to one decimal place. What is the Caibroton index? 57.9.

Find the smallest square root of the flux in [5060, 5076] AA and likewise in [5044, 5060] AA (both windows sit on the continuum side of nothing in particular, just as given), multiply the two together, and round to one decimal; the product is 25.1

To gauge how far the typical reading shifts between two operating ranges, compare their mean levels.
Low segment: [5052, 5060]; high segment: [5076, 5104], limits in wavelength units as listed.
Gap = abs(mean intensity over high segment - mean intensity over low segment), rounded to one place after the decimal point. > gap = 4.8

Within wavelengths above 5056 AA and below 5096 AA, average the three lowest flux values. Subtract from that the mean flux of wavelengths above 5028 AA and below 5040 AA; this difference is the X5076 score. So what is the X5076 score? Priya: -3.8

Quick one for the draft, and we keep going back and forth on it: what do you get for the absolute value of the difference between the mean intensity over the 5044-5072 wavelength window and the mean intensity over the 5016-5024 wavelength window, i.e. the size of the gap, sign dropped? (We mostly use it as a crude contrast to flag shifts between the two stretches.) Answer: 5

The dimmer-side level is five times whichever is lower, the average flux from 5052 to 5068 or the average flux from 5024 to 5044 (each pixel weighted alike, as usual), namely 139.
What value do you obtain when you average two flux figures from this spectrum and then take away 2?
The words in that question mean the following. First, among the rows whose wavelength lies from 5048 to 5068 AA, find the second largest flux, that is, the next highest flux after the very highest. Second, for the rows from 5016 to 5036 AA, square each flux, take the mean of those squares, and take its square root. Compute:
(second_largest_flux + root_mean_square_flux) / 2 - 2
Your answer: 29.1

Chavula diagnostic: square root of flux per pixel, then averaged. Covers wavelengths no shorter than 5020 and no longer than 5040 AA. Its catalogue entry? 5.27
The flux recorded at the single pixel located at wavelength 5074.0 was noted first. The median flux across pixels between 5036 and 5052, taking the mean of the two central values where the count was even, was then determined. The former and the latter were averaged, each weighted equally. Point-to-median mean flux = 25.1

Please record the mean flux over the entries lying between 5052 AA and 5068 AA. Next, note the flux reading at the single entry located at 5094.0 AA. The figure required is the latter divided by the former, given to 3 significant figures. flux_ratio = 1.02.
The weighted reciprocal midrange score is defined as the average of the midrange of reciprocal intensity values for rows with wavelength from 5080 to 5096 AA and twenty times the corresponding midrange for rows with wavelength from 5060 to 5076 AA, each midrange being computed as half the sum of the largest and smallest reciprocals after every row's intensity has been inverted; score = 0.371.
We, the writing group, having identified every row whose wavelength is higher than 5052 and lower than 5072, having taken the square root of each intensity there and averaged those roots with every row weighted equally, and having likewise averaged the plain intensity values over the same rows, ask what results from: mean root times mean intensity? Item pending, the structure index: 171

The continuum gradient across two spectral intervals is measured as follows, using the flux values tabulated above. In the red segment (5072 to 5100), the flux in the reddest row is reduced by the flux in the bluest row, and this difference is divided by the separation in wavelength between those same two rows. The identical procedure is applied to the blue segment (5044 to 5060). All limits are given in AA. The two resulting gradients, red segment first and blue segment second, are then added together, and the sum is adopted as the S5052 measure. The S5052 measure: 1.1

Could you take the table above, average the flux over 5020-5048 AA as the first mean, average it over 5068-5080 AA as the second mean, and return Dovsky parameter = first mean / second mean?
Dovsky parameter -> 1.08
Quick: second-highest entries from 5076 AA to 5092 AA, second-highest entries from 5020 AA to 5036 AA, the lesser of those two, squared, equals 734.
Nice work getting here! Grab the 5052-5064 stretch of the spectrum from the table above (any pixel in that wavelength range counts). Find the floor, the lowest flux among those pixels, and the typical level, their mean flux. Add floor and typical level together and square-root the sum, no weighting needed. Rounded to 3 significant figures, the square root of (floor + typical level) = 7.40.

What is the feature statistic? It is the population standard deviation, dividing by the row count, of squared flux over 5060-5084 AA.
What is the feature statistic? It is 214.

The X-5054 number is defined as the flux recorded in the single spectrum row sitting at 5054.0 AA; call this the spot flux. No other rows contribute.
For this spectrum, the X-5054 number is 32.5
